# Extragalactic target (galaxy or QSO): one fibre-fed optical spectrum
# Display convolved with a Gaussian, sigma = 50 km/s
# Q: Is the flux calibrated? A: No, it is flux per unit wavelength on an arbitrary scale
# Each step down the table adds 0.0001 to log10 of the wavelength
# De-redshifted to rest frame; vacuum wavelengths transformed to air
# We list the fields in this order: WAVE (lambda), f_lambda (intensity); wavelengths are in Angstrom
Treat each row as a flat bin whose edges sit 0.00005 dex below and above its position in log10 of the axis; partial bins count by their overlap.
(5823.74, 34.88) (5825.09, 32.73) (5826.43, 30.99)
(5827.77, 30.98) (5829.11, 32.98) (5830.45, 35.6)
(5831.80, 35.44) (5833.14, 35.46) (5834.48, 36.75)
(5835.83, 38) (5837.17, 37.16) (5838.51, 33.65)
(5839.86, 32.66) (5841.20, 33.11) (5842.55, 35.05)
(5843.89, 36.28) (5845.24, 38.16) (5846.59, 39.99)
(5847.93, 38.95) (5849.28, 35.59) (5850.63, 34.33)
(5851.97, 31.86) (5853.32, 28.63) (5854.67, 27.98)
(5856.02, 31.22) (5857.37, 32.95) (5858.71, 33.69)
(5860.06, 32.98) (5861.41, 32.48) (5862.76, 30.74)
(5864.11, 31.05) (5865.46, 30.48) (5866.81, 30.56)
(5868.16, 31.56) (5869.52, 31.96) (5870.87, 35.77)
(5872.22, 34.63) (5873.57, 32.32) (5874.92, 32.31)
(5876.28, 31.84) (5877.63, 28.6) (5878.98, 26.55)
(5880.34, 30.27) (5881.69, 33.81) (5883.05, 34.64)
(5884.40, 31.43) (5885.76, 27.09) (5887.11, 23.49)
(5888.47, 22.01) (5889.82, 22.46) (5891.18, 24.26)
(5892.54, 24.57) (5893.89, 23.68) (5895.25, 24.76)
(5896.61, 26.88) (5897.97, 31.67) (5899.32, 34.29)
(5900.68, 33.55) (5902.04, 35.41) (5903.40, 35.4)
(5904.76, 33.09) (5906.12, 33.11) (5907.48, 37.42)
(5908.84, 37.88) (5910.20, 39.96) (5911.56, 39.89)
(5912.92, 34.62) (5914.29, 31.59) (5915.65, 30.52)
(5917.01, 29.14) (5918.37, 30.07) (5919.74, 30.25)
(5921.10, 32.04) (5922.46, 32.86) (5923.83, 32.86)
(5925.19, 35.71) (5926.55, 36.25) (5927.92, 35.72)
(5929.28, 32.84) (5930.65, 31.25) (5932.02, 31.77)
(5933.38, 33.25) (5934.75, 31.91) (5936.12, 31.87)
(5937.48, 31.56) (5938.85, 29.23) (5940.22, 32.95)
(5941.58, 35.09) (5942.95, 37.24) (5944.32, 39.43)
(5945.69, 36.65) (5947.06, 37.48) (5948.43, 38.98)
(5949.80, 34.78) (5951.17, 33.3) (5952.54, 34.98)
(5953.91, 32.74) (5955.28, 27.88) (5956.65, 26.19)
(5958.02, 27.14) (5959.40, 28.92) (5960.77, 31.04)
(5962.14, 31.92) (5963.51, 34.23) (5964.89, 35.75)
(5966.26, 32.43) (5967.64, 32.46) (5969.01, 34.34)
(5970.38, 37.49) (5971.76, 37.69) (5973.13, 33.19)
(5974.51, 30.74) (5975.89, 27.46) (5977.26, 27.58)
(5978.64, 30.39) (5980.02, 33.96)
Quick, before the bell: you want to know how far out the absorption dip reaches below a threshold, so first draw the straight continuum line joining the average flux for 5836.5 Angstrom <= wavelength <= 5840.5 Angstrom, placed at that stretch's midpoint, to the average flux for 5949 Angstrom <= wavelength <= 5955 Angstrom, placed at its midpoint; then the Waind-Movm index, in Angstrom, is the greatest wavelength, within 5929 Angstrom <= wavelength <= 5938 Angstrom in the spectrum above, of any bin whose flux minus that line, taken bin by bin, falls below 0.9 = 5937.48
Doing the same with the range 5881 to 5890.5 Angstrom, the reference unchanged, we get 5889.82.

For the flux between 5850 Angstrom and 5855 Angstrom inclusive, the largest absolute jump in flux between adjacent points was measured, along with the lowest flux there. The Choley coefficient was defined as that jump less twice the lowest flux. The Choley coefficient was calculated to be -53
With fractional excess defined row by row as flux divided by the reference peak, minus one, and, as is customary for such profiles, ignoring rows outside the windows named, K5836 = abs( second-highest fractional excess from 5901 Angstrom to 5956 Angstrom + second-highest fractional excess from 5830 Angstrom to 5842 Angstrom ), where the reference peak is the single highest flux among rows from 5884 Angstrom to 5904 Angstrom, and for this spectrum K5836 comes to 0.176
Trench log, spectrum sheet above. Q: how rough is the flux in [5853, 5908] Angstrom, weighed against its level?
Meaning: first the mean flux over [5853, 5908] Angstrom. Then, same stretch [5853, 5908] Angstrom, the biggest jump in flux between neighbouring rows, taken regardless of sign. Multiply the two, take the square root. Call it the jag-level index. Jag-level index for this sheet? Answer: 12.1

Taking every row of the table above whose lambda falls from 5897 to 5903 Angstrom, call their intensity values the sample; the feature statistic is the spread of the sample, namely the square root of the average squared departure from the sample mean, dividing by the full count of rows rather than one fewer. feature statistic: 1.36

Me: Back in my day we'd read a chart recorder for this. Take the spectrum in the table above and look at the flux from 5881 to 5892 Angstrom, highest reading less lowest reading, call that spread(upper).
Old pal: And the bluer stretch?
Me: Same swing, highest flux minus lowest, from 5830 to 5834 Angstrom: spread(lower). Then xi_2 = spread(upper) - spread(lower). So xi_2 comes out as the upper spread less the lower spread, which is 12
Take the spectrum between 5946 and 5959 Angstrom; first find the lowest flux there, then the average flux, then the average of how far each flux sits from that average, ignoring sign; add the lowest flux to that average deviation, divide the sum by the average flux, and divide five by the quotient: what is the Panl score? 5.46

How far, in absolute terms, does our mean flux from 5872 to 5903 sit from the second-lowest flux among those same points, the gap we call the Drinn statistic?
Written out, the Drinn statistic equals 6.7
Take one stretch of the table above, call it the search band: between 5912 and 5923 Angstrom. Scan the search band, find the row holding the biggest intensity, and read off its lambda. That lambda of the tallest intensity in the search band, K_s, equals 5912.92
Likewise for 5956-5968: 5964.89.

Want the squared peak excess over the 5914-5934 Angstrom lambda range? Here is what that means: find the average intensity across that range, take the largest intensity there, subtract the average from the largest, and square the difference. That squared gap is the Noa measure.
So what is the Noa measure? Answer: 15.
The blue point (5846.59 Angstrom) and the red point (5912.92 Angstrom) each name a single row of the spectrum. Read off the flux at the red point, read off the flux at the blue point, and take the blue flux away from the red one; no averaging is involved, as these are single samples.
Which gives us -5.4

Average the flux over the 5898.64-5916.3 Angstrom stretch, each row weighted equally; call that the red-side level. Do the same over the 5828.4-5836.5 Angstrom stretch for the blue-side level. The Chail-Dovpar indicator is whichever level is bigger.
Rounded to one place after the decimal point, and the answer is 35.7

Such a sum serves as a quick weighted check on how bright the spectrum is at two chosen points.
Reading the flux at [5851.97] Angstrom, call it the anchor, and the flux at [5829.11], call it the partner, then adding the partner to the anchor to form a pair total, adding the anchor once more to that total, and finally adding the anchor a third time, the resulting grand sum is 129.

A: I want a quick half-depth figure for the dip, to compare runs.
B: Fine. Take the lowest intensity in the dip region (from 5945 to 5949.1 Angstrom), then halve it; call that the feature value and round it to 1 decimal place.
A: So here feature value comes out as 18.3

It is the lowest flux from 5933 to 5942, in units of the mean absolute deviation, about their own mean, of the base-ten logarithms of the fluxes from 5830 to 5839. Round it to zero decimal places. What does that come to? 2187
